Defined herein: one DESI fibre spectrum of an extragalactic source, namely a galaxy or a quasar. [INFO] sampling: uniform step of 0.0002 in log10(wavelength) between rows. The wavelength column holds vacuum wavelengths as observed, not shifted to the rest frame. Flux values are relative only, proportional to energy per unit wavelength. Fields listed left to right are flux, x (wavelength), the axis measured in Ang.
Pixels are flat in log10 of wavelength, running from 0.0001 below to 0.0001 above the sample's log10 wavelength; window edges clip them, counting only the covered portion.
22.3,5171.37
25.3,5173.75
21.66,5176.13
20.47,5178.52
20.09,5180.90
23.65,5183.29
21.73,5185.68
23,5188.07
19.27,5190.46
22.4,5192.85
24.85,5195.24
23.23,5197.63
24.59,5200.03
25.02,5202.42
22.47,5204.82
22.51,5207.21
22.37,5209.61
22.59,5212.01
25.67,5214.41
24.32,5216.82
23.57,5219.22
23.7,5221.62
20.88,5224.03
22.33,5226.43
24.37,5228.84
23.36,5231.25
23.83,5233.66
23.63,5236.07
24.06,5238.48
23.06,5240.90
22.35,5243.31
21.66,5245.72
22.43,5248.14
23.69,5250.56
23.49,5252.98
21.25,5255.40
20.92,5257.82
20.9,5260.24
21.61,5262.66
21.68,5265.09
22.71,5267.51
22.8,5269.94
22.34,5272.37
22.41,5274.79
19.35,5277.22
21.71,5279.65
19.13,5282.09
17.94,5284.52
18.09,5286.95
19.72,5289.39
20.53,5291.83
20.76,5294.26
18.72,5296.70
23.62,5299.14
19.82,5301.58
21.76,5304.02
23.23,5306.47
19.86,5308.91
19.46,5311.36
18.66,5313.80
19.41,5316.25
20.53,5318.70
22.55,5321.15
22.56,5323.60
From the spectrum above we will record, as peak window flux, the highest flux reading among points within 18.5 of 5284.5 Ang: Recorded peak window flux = 23.62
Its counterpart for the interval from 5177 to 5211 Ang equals 25.02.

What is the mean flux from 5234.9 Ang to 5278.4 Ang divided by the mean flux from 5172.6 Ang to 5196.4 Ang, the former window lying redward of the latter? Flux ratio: 1.00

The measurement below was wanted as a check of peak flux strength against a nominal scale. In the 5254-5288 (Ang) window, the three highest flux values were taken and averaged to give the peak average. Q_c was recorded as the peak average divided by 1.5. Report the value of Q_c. 15.1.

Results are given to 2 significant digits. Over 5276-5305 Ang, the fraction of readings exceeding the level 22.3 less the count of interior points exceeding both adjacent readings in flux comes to -2.9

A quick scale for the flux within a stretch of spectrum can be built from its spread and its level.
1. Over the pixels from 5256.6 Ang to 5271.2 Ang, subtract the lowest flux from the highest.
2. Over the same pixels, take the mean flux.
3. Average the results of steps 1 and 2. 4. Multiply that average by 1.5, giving 17.8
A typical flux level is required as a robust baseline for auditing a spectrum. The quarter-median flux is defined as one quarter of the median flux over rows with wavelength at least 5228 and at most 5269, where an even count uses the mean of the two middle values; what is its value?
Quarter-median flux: 5.68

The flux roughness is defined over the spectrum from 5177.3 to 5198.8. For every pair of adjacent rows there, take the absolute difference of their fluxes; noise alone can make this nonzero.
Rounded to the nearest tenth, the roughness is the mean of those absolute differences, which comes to 2.3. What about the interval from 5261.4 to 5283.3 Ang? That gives 1.2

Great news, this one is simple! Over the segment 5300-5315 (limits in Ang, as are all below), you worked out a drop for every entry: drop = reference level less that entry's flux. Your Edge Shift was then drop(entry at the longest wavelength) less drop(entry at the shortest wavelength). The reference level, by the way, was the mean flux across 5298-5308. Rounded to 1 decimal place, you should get 1.2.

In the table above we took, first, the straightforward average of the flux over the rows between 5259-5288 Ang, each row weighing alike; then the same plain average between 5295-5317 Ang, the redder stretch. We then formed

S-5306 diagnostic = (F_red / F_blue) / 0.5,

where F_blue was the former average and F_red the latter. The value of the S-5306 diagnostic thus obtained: 1.96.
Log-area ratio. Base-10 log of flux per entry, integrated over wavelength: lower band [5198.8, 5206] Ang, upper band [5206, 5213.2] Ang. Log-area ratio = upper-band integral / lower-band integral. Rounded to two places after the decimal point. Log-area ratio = 0.98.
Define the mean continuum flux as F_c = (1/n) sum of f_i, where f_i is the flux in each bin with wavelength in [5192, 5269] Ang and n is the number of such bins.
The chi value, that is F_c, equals 23.0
